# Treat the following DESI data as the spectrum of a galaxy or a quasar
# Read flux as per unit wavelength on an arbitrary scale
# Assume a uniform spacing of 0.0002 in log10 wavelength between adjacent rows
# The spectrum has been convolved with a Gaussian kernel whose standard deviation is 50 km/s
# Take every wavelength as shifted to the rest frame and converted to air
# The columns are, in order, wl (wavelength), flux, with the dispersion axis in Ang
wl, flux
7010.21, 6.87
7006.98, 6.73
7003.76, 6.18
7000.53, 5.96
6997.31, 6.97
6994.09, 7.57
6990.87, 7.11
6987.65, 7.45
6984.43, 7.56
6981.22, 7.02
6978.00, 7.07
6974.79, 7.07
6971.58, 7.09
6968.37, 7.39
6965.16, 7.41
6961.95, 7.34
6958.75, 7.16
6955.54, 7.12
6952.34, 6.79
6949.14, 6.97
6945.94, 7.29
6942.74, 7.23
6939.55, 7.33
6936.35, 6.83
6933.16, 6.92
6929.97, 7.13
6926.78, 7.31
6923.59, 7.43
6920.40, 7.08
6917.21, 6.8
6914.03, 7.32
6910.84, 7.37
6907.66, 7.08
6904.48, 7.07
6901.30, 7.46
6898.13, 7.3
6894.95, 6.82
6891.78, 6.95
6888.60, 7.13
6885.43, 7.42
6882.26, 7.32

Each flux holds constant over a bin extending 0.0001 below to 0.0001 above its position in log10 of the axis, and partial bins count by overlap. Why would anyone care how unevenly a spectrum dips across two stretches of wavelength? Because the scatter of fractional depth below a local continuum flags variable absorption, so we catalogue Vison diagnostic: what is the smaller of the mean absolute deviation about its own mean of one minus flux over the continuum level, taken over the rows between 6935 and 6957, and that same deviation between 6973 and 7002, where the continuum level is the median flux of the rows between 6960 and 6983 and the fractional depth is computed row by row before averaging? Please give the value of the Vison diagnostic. 0.026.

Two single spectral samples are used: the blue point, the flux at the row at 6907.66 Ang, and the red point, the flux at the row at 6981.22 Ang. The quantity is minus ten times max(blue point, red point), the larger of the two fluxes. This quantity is -70.8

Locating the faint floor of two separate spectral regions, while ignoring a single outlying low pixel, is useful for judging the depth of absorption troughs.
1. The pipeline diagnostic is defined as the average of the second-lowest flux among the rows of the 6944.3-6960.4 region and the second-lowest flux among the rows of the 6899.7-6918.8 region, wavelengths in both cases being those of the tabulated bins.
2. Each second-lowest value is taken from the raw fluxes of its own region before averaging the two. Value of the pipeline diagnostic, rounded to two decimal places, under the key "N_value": 7.02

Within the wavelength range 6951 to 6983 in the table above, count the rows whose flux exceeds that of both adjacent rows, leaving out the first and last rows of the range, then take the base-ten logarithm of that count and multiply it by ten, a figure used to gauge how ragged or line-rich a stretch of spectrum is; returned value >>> 0.0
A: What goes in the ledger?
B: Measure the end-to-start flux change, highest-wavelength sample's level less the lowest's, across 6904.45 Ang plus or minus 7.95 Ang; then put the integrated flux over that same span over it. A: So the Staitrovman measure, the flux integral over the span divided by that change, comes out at 1648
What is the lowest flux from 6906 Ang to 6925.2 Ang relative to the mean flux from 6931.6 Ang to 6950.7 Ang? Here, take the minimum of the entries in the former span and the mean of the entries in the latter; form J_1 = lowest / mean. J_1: 0.96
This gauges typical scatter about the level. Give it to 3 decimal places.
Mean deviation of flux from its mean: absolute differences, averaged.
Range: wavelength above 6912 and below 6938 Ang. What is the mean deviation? 0.195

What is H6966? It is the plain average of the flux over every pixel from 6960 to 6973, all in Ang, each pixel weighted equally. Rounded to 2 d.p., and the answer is 7.31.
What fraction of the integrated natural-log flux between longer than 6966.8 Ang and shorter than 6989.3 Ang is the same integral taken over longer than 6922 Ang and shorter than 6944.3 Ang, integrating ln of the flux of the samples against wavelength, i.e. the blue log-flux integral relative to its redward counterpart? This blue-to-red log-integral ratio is 0.99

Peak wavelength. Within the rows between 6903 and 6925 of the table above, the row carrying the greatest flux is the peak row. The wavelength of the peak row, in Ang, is 6923.59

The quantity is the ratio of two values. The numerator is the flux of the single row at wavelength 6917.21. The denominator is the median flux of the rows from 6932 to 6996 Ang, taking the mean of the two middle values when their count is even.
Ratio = 0.95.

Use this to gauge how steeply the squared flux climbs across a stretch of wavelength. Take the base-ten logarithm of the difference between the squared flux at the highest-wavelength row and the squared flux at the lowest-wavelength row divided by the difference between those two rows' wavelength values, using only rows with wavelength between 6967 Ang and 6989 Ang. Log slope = -1.34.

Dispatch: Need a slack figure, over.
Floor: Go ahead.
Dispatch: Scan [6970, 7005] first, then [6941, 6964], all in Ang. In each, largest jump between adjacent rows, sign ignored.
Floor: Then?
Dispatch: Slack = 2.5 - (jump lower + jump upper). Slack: 1.2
